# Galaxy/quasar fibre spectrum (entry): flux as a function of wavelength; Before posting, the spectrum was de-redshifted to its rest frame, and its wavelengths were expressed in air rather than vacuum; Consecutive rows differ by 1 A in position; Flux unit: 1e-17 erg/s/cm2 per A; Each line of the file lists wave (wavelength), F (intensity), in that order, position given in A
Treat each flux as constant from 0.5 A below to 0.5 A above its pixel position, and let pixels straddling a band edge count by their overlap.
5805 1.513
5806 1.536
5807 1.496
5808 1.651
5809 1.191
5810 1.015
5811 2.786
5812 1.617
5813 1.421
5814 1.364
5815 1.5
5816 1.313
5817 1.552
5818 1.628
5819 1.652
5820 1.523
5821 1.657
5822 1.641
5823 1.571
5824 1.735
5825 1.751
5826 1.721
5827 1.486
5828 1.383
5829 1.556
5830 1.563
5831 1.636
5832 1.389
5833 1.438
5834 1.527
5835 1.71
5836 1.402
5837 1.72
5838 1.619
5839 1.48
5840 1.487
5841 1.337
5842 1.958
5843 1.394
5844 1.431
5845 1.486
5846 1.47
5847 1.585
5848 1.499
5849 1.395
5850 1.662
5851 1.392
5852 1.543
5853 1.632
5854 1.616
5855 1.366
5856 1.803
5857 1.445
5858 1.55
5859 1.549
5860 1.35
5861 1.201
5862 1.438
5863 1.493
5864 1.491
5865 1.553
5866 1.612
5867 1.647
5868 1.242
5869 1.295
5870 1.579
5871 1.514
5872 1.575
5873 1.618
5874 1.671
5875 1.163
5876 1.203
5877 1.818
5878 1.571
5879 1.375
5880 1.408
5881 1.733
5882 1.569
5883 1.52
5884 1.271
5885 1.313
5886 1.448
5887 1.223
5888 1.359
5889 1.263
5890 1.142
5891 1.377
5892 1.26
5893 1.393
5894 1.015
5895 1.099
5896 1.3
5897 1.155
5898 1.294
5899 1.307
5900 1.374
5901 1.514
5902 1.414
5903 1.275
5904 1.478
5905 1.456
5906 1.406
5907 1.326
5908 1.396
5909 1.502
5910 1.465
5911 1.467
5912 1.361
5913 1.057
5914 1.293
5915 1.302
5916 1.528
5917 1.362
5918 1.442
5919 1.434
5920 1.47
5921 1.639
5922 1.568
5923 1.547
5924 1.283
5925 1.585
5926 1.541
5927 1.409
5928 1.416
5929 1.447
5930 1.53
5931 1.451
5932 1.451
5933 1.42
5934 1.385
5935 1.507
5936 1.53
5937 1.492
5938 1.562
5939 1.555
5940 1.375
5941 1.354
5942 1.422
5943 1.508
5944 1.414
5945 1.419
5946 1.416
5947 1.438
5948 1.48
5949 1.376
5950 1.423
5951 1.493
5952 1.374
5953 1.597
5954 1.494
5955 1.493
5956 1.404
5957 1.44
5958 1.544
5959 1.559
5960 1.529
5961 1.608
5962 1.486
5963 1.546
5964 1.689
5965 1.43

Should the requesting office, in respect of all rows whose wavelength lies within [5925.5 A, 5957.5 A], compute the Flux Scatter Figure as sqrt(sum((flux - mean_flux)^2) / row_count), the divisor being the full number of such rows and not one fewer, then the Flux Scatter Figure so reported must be 0.062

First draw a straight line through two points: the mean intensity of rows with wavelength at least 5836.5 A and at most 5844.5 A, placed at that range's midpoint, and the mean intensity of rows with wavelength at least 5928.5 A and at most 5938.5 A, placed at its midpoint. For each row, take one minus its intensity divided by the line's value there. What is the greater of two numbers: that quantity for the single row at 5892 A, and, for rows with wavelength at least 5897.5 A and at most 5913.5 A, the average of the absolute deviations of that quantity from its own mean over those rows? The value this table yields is 0.166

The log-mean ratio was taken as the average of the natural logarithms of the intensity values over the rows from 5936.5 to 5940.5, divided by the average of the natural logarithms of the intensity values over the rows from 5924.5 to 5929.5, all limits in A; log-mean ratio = 1.03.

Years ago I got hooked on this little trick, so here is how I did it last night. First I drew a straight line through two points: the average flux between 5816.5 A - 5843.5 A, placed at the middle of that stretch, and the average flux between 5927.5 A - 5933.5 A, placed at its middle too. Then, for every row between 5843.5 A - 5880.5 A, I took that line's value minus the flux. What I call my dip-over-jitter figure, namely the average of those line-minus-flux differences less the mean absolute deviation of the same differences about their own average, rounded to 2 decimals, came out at -0.08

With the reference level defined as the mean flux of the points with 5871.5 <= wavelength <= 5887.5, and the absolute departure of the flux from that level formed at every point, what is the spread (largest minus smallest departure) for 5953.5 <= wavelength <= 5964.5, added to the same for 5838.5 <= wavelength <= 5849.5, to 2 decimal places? 0.69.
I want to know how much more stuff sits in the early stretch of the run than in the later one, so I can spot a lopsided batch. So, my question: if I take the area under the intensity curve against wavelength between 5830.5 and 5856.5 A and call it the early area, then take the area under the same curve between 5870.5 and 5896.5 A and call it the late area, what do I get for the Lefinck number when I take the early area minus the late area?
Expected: 3.8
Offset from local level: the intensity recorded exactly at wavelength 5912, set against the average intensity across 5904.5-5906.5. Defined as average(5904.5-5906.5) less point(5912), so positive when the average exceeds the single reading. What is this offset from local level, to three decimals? 0.070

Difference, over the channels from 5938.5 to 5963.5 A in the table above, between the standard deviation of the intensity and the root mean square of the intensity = -1.40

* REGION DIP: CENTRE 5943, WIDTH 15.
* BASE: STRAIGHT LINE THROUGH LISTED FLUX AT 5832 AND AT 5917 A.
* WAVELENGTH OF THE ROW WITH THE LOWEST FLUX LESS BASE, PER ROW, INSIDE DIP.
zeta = 5941 A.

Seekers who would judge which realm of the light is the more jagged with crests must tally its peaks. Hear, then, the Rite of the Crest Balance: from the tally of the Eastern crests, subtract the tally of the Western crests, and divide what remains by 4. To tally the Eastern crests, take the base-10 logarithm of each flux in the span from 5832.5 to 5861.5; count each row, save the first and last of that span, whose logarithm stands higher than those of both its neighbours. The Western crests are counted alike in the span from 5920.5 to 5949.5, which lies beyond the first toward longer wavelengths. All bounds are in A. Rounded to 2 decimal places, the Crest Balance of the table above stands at 0.75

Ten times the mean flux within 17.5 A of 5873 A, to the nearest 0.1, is 14.6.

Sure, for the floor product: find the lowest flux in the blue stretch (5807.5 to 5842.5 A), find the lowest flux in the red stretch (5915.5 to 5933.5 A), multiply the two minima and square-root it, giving 1.14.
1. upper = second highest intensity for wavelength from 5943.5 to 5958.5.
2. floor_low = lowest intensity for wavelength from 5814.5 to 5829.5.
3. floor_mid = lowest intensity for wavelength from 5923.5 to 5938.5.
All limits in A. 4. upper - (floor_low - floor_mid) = 1.5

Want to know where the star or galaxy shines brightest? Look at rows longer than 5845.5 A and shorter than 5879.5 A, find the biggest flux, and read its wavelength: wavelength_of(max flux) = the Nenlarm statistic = 5877 A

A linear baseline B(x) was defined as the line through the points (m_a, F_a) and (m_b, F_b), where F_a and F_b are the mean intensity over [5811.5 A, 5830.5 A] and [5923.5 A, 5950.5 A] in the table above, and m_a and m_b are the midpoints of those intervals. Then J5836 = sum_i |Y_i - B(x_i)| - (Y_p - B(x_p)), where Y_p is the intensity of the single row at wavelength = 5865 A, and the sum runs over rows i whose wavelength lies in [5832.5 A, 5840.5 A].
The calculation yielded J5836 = 0.77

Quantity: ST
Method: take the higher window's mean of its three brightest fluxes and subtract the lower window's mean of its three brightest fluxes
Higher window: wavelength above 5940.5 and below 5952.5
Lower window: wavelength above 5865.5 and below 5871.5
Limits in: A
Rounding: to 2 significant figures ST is -0.12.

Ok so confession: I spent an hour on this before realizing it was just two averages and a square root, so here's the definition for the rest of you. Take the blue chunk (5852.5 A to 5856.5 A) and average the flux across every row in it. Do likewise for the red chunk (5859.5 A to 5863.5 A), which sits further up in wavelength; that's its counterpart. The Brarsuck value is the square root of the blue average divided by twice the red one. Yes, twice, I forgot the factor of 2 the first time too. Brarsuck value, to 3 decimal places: 0.765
